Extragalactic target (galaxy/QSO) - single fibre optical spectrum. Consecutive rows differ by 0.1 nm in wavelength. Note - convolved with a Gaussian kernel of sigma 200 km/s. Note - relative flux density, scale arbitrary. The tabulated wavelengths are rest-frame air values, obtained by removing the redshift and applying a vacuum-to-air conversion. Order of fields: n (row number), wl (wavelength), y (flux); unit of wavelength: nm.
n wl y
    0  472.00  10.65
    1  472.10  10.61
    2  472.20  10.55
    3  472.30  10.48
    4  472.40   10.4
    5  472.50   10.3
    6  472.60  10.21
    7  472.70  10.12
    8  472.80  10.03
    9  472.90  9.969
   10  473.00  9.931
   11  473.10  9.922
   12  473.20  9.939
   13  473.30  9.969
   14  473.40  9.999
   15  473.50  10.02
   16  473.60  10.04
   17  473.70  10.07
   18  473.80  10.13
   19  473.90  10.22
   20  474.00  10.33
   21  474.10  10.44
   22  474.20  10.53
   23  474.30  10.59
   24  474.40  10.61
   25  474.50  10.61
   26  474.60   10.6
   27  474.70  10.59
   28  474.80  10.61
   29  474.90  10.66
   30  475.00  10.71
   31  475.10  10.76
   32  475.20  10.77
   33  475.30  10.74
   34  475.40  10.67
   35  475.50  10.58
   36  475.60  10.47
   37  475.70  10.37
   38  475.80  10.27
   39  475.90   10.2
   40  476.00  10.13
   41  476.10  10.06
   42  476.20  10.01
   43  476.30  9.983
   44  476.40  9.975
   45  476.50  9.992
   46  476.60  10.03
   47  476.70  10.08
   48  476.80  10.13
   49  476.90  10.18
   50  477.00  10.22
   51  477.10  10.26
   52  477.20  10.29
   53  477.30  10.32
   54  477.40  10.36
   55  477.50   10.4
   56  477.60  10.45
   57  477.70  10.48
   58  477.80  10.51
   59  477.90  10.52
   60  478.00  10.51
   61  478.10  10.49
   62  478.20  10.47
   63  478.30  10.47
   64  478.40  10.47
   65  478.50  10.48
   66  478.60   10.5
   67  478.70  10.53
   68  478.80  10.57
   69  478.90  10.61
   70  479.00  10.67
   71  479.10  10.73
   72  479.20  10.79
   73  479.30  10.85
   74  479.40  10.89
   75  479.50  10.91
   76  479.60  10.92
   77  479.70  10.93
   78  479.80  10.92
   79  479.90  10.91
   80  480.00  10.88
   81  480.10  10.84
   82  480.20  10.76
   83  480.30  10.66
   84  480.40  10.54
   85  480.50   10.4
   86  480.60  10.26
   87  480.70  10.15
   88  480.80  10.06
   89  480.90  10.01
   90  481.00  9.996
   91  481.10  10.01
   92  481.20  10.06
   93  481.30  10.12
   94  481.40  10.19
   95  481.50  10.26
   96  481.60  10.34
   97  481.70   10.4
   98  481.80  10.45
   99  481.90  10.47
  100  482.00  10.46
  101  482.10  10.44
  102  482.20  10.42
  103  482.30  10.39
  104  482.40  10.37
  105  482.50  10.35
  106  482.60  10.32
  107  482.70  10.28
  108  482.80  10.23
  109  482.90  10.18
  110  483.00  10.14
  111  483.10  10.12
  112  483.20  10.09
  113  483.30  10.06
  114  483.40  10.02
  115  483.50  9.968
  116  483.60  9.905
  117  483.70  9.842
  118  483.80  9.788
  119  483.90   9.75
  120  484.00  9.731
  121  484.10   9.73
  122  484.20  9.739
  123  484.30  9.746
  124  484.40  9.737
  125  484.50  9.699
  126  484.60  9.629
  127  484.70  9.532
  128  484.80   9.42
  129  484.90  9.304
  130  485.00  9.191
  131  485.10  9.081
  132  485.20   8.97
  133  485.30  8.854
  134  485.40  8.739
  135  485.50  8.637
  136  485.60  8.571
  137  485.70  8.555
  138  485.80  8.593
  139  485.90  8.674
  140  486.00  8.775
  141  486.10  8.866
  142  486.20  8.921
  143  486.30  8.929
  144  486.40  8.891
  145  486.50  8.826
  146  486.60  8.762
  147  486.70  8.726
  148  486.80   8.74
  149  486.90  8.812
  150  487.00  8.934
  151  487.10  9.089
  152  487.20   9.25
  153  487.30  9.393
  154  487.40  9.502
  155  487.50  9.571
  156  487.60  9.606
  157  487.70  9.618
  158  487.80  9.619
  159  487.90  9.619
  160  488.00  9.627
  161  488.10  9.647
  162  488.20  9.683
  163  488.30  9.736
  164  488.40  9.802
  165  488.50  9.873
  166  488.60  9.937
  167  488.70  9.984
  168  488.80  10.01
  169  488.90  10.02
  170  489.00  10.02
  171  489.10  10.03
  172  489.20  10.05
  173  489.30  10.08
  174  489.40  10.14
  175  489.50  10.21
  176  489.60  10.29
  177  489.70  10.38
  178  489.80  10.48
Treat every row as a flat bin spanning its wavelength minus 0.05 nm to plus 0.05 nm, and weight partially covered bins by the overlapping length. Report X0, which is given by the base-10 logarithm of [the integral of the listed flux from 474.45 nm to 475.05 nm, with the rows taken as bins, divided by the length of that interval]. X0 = 1.03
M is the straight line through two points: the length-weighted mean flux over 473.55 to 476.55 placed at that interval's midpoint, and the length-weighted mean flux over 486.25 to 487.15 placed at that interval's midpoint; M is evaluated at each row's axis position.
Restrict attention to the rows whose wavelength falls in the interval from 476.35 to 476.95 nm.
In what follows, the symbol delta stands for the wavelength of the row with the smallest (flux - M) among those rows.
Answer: 476.40 nm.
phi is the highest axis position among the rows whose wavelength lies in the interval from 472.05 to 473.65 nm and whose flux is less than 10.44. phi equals 473.60 nm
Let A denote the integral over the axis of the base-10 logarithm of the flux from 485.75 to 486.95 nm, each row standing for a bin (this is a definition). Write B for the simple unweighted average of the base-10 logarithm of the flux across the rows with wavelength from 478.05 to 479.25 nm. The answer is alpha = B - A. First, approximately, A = 1.13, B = 1.02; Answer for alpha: -0.11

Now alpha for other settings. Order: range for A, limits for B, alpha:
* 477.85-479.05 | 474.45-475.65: -0.20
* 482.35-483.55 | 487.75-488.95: -0.22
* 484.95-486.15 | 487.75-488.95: -0.14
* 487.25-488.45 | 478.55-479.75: -0.15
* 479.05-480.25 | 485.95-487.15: -0.30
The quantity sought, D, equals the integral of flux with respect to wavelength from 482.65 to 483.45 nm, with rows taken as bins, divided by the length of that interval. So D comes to 10.1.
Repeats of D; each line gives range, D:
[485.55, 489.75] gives 9.4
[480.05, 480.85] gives 10.5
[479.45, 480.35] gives 10.9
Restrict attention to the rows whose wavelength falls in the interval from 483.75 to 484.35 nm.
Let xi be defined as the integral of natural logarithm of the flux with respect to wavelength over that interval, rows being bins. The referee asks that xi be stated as 1.37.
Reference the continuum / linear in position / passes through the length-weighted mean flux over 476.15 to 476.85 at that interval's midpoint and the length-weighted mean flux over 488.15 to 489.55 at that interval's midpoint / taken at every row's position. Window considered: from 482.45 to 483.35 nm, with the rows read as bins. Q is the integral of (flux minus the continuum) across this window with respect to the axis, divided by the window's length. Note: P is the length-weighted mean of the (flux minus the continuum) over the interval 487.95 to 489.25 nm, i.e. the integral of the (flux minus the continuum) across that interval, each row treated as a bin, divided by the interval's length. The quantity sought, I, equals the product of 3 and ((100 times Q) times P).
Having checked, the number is -6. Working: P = -0.1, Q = 0.20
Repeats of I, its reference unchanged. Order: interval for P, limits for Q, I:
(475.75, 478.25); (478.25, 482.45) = 33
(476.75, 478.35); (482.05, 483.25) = 30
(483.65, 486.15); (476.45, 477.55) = -40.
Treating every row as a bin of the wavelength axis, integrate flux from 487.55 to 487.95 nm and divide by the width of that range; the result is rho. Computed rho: 9.6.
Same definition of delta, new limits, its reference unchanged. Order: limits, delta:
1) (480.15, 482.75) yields 481.00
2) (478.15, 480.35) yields 478.20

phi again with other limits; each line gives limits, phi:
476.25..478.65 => 477.50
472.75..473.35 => 473.30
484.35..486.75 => 486.70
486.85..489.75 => 489.70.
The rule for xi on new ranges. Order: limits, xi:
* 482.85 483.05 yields 0.46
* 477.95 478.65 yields 1.64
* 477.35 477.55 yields 0.47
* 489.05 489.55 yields 1.16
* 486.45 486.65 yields 0.43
